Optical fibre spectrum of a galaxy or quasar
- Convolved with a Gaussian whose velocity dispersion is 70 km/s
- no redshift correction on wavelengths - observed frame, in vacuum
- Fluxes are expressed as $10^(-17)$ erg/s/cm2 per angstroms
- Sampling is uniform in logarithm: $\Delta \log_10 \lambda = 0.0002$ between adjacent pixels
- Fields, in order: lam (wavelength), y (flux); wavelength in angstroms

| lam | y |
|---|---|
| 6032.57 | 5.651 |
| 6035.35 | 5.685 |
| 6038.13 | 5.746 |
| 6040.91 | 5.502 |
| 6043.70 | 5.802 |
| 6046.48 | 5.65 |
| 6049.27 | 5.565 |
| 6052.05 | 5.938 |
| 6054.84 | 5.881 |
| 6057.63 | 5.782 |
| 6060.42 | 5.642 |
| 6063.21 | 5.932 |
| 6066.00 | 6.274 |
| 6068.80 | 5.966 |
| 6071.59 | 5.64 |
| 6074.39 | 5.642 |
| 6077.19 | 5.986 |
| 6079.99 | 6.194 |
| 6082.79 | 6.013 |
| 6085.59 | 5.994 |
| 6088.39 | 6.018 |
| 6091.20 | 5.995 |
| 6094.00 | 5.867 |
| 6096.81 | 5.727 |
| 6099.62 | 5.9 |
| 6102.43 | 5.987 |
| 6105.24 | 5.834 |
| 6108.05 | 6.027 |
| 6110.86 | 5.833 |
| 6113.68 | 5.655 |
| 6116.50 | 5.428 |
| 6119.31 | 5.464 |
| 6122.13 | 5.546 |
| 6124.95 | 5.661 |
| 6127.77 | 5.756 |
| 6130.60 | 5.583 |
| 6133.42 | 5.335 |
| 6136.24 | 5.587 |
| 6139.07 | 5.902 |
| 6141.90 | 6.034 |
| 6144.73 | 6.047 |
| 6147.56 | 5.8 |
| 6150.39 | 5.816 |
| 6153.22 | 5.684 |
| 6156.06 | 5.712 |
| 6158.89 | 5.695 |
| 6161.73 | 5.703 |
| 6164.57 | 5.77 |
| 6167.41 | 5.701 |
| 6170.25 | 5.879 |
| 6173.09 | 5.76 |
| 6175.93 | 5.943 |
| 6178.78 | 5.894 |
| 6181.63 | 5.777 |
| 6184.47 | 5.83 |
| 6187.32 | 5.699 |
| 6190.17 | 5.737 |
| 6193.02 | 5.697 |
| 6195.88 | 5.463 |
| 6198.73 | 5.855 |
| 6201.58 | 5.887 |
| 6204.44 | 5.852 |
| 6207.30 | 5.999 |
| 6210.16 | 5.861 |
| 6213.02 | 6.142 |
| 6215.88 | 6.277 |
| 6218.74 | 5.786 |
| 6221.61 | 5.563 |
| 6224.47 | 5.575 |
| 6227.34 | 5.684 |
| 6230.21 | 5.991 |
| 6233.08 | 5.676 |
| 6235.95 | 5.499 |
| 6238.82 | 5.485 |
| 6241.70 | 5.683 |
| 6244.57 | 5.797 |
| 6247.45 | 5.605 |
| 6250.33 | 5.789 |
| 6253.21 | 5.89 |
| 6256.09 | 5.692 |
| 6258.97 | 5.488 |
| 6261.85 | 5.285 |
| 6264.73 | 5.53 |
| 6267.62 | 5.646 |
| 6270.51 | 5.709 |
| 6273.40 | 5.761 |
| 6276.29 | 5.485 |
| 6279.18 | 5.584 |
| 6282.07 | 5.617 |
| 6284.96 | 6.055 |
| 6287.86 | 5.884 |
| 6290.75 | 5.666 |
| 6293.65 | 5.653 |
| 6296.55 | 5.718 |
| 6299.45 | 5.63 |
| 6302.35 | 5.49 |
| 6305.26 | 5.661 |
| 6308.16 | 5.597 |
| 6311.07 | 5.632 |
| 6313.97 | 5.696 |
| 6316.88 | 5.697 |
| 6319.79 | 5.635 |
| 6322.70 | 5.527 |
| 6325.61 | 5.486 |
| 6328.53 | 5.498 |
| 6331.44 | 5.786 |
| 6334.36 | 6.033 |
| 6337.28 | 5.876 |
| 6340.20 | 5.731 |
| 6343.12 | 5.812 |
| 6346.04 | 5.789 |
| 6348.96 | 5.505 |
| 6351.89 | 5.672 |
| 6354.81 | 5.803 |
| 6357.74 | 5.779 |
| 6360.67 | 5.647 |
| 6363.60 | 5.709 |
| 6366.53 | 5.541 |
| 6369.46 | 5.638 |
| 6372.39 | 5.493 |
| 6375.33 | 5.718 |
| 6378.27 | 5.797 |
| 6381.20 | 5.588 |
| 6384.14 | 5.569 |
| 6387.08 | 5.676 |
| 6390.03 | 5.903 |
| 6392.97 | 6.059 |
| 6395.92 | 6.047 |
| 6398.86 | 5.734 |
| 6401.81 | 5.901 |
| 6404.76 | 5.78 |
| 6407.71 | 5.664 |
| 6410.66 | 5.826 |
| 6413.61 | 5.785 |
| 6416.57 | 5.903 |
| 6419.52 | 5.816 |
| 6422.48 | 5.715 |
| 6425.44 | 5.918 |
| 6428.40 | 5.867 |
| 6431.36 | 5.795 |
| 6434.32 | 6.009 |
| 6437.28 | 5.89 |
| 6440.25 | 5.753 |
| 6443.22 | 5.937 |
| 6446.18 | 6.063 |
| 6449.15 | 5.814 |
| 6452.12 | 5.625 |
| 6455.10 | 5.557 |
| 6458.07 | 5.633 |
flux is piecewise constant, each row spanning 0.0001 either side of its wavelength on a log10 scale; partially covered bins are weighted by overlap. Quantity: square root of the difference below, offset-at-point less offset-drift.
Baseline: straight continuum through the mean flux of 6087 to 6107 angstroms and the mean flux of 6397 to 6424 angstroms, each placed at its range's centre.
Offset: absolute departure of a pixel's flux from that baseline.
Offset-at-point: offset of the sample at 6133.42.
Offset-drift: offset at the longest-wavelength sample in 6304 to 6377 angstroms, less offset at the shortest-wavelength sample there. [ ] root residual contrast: 0.80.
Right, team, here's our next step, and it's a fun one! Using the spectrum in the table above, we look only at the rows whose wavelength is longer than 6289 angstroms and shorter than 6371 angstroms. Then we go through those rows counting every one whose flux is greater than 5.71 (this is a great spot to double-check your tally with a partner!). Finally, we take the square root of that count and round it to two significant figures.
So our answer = 3.0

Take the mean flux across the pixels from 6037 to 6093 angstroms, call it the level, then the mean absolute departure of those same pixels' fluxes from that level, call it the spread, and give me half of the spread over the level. 0.015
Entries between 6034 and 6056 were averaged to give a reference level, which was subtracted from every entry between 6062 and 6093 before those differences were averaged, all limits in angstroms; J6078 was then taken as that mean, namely 0.25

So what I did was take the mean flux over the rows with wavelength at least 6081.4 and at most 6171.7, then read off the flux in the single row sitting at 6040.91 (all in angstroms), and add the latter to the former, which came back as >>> 11.28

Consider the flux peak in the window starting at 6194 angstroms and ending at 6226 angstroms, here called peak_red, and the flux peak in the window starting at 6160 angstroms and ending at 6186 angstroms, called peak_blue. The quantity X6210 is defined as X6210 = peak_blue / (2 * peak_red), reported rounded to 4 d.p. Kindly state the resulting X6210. 0.4734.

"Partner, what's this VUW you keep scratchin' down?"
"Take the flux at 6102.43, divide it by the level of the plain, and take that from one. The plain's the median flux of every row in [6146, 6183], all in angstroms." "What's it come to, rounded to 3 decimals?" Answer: -0.038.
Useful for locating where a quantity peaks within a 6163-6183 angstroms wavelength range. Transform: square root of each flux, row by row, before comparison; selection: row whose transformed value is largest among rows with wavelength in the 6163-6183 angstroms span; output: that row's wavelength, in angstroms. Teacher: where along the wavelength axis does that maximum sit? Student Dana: 6175.93 angstroms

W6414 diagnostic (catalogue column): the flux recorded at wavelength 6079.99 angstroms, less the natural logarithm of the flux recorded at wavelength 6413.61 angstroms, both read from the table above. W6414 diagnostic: 4.44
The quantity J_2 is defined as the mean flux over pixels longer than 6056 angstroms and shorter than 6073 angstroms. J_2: 5.87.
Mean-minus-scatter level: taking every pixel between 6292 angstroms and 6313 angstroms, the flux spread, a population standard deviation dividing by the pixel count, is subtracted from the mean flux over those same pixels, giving 5.56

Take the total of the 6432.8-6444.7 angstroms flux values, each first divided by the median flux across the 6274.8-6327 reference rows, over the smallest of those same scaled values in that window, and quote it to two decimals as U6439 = 4.10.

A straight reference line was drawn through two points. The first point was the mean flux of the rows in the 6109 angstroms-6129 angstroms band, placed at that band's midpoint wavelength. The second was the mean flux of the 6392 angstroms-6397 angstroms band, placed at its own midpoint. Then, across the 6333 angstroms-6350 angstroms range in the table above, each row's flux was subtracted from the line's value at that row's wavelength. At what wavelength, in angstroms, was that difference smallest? 6334.36 angstroms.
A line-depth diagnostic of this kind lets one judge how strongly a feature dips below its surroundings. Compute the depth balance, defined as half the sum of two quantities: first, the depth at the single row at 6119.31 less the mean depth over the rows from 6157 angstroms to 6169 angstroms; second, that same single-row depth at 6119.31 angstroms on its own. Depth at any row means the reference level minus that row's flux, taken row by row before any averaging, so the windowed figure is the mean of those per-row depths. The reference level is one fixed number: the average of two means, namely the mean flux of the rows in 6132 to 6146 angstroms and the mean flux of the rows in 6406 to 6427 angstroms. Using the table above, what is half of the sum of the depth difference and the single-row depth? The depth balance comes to 0.3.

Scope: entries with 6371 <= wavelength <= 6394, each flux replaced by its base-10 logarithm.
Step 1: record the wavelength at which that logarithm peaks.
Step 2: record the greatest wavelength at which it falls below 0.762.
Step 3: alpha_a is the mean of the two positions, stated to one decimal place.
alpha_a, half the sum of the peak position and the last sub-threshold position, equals 6390.0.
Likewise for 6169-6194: 6184.5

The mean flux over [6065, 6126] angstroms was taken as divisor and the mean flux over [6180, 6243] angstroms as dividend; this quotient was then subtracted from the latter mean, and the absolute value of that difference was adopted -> 4.79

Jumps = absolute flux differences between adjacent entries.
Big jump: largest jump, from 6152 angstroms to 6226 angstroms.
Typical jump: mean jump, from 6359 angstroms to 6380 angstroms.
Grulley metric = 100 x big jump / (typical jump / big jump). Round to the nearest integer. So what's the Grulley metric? 186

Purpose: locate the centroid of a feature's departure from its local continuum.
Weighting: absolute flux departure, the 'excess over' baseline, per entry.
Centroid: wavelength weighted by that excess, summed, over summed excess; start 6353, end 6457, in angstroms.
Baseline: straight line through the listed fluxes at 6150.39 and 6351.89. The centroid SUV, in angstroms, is 6412.8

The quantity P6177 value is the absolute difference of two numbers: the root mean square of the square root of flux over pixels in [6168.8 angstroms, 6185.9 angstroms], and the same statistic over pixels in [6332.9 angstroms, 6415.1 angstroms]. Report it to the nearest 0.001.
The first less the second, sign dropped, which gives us 0.020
